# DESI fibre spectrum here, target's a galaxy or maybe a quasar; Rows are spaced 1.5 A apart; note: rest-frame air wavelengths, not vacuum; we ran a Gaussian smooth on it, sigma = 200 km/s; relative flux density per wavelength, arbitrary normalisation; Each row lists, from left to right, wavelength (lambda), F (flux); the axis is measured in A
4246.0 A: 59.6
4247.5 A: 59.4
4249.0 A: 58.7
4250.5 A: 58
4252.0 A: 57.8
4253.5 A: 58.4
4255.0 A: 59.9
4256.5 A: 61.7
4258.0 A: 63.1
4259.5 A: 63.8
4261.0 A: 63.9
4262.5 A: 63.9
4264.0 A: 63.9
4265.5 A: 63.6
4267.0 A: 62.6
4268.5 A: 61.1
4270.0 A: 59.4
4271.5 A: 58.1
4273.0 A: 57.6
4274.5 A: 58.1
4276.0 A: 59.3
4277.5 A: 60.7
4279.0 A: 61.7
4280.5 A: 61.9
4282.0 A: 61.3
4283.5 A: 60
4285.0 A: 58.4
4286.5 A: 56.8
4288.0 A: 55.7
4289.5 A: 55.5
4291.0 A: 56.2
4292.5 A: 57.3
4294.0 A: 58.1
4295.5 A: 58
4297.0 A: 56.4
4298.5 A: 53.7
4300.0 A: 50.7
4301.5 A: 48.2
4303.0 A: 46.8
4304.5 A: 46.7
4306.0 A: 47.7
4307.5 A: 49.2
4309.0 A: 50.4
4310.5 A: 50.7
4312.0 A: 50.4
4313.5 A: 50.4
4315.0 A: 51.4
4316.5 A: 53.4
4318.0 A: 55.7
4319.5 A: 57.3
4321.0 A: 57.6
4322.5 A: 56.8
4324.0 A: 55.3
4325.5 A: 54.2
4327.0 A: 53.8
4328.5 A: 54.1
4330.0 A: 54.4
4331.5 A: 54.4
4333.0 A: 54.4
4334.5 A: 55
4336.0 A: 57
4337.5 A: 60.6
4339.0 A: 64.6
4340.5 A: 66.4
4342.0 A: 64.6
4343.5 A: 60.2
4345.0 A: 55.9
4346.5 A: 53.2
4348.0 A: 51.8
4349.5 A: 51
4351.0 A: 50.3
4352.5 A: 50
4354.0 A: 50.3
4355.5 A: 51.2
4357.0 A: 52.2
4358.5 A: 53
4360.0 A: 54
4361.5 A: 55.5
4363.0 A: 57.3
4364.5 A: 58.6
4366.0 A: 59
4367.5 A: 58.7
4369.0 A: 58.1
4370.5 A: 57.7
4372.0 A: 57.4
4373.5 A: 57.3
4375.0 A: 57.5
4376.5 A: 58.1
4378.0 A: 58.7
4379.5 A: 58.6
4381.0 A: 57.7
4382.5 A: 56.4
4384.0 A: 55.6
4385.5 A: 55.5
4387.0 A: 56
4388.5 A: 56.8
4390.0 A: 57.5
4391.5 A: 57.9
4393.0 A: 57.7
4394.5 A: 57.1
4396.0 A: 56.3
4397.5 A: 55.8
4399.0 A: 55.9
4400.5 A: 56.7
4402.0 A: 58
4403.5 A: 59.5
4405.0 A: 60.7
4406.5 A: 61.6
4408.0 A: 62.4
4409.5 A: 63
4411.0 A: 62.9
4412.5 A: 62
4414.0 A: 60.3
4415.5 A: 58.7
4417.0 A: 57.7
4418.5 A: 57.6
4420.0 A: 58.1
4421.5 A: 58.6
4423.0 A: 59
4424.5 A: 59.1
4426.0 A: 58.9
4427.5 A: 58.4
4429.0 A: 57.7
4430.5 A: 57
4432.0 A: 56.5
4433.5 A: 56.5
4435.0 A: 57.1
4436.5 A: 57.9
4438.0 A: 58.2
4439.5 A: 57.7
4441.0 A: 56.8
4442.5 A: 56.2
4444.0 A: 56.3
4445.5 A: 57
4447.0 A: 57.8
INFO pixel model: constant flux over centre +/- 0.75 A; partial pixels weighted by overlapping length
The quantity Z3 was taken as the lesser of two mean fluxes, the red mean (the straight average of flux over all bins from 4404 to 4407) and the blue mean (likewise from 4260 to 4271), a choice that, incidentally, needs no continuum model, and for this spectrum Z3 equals 61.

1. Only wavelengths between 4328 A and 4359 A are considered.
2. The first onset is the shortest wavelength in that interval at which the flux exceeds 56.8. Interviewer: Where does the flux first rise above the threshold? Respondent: 4336.0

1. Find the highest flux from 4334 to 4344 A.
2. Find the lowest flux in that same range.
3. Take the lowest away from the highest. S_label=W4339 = 11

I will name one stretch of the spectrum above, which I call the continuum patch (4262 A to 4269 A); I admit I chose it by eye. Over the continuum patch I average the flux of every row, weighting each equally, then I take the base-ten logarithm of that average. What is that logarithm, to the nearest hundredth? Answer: 1.80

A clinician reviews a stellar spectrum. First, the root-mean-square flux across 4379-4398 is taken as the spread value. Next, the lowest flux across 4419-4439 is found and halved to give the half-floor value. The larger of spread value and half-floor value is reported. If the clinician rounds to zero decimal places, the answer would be 57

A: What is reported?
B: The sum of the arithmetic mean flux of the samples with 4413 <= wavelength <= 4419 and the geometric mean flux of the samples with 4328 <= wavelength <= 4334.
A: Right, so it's 113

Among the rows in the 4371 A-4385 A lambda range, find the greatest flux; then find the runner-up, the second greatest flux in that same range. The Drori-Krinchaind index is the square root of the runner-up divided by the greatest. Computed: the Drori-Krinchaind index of 0.999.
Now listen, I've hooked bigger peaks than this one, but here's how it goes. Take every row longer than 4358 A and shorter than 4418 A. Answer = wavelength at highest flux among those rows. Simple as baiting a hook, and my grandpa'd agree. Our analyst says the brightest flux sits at 4409.5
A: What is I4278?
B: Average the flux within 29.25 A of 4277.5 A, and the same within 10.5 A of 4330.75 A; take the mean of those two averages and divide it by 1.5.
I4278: 38.4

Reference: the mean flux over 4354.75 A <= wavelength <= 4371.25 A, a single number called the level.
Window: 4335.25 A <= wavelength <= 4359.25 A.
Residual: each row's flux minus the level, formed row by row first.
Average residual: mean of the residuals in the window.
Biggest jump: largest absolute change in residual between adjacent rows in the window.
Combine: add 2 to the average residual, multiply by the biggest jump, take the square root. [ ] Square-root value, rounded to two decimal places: 2.84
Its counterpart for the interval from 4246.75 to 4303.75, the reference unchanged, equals 3.77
